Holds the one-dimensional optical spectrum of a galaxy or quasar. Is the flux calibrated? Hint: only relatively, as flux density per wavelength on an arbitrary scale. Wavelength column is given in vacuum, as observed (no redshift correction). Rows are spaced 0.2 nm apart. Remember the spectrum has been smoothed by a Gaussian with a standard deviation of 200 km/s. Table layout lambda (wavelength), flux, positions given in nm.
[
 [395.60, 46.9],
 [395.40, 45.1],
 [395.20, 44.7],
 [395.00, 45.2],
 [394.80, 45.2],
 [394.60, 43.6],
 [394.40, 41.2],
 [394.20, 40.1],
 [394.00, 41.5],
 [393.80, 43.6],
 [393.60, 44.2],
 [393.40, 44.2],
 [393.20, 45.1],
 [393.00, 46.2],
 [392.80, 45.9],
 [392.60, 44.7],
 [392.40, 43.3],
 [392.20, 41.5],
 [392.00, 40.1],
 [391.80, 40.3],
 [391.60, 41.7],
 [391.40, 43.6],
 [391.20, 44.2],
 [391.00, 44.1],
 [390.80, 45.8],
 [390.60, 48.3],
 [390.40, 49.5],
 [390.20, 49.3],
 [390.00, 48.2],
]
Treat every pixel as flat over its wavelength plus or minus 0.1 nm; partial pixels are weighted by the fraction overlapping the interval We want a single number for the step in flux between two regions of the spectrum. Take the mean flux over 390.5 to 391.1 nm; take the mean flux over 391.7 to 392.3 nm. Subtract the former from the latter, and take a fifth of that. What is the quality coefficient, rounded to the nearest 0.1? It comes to -1.1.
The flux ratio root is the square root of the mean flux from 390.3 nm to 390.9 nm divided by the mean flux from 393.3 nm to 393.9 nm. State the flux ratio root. 1.04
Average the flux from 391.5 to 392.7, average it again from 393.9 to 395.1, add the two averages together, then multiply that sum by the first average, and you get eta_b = 3553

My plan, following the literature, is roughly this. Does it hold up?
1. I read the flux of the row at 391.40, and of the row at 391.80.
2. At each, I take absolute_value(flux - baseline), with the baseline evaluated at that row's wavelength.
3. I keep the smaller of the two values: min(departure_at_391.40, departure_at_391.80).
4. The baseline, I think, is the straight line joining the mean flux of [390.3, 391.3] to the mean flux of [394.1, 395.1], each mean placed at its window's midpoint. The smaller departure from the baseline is 2.26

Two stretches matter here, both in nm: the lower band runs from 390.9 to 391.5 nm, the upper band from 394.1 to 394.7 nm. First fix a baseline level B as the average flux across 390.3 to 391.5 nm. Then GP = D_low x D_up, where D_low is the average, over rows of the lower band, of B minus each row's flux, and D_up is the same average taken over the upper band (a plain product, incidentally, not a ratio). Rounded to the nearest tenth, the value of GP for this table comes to 8.4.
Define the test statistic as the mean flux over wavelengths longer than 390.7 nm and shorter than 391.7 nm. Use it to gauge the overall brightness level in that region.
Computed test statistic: 43.9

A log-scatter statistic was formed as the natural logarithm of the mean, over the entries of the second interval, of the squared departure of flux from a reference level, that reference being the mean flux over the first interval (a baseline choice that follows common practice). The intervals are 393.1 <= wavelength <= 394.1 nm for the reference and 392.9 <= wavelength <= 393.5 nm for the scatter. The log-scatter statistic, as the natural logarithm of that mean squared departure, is 1.0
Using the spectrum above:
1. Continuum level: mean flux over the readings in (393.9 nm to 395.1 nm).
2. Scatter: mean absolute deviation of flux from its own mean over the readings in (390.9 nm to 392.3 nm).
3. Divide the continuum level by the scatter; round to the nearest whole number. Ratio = 28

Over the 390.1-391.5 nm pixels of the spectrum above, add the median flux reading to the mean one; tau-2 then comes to 92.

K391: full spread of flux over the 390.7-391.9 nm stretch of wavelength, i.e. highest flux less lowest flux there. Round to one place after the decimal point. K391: 5.5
